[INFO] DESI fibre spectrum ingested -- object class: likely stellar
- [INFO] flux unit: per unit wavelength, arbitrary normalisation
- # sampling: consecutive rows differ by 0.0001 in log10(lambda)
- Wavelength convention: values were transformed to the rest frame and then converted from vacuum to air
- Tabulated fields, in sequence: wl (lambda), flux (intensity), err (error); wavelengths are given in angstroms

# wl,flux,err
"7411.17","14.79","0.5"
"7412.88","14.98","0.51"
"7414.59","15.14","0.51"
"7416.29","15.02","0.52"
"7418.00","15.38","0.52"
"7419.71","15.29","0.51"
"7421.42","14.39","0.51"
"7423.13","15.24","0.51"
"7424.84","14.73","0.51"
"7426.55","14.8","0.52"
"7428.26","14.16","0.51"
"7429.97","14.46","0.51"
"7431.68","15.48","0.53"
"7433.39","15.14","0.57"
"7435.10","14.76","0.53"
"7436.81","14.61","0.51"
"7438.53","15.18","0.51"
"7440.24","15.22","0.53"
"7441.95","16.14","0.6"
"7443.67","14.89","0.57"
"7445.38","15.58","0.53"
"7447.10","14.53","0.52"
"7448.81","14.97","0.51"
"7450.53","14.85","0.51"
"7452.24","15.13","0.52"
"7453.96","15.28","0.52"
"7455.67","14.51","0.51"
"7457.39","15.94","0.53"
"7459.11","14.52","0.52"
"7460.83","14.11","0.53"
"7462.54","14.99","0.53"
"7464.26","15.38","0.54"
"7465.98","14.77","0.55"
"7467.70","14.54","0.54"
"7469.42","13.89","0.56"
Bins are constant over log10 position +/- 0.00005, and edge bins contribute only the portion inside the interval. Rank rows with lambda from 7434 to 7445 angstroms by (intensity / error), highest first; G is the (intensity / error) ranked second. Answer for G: 28.7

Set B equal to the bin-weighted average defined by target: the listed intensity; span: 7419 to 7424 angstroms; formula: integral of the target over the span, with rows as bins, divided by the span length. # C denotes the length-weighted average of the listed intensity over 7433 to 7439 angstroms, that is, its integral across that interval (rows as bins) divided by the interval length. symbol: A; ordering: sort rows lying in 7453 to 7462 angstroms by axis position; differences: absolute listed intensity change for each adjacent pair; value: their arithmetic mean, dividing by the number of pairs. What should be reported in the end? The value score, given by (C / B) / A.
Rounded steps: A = 1.0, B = 14.95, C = 14.9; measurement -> 1.0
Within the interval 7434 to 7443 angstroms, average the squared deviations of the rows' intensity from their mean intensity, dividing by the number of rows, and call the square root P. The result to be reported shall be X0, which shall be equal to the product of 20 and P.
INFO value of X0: 10.7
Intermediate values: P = 0.53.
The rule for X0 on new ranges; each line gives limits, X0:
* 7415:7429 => 8.2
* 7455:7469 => 10.9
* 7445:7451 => 7.6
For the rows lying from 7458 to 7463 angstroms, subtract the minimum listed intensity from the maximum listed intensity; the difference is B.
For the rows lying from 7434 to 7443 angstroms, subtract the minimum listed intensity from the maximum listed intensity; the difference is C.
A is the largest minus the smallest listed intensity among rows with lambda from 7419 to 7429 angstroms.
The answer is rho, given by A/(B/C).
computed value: 2.0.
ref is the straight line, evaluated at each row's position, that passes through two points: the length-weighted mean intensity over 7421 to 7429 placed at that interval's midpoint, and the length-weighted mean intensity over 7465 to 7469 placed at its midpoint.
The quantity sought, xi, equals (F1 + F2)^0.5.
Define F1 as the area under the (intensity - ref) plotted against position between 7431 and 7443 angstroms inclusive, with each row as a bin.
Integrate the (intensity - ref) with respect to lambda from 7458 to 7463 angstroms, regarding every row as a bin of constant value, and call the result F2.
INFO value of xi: 2.6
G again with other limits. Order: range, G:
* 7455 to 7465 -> 28.5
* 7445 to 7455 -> 29.4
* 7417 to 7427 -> 29.9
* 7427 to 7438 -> 28.6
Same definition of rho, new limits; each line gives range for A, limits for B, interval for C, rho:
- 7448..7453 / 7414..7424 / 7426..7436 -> 0.4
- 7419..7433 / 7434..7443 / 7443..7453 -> 0.9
